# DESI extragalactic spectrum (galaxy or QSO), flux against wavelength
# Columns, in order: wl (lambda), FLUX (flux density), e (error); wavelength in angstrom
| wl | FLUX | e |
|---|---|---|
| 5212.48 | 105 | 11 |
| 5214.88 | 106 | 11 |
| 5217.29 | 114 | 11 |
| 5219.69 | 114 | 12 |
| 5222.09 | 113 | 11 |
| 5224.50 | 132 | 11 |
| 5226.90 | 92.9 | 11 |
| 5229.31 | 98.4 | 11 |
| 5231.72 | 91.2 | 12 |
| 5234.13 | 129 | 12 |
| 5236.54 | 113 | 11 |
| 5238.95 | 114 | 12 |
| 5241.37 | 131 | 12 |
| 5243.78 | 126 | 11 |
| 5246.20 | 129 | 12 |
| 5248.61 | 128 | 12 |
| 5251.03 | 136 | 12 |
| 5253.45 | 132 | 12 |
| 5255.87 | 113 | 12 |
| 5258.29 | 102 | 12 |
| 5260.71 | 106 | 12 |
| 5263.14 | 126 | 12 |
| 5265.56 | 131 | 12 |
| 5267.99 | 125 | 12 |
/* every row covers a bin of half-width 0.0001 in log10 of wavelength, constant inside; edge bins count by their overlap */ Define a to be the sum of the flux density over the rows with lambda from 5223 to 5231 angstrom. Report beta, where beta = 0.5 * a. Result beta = 162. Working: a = 323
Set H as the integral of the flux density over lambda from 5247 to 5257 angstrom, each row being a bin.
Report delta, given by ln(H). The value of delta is 7.15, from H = 1275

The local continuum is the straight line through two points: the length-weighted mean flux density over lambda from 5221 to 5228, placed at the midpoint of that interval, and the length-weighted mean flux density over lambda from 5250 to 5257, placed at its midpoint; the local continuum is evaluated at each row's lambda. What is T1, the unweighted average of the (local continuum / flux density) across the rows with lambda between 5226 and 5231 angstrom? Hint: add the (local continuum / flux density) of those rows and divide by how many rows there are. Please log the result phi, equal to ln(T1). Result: 0.18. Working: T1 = 1.20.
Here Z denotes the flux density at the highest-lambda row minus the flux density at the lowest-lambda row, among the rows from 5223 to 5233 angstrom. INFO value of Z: -41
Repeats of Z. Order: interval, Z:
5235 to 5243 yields 18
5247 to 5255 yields 4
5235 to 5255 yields 19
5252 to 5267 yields -1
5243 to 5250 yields 2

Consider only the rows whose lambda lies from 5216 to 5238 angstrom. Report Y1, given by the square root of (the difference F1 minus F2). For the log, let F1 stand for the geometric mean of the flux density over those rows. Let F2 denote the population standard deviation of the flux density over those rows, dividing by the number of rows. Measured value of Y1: 9.8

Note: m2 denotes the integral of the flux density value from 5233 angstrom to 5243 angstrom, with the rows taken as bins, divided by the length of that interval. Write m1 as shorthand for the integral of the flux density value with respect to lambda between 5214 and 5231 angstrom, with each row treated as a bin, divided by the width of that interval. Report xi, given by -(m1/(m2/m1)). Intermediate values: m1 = 110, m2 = 122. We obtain -98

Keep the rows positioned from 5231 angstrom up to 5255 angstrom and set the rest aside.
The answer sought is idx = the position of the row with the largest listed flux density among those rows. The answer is 5251.03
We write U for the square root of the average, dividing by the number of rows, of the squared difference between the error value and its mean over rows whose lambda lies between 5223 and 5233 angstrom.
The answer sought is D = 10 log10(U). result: -3.63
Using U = 0.433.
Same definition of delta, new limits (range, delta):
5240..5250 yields 7.16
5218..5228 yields 7.03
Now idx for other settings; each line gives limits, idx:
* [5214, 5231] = 5224.50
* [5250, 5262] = 5251.03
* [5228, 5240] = 5234.13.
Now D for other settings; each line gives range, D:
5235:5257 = -3.81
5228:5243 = -3.27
